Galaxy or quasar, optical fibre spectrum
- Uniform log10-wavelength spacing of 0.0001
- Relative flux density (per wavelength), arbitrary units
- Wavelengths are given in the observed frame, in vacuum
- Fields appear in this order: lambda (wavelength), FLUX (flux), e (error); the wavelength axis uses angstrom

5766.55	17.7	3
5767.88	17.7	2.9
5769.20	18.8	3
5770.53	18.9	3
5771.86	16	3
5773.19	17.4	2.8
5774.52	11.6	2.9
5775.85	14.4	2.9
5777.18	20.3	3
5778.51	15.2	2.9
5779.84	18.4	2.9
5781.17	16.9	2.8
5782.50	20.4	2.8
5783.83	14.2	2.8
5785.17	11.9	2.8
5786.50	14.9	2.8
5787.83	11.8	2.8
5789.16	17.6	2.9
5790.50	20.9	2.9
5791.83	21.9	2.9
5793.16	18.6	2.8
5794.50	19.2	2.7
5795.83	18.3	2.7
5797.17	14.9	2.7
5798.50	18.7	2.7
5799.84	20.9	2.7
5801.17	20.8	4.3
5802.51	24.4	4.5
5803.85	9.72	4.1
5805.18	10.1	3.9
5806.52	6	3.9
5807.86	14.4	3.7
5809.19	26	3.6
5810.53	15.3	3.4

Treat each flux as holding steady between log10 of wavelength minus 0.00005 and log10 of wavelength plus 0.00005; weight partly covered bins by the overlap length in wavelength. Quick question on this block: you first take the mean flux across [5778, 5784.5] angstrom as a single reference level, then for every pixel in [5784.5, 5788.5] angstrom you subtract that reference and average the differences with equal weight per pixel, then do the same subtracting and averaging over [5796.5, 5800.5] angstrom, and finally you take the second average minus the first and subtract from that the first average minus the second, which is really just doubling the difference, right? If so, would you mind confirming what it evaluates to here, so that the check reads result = 11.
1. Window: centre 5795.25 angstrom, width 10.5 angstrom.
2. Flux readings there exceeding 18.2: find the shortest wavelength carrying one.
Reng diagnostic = 5790.50 angstrom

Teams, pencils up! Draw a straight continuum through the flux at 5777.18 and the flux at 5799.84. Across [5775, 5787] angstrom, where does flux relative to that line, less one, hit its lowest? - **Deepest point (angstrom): 5785.17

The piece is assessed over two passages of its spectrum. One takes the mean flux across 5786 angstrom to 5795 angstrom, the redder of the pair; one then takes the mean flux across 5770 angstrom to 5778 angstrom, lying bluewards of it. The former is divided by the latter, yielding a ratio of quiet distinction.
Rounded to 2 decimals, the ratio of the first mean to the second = 1.09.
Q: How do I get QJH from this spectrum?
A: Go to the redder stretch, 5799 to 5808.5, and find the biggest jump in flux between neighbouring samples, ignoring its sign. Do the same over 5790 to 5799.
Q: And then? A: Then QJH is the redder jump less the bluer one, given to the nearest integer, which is 11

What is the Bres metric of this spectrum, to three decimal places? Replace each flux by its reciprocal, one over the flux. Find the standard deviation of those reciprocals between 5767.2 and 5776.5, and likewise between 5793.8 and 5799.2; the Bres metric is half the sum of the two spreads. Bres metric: 0.009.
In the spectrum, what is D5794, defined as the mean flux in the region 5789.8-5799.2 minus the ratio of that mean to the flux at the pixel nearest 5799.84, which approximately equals 18.0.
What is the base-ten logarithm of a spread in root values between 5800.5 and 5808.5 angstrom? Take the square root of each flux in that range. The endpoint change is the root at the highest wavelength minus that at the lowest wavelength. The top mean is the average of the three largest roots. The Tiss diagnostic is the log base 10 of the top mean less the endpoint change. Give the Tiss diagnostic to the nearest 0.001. 0.716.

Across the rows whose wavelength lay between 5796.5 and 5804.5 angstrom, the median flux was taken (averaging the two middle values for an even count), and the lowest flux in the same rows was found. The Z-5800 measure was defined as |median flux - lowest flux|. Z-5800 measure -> 10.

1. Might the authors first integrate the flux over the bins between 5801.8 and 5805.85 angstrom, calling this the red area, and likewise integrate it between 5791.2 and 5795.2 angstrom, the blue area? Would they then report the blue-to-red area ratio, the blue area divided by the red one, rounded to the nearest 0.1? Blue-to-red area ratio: 1.3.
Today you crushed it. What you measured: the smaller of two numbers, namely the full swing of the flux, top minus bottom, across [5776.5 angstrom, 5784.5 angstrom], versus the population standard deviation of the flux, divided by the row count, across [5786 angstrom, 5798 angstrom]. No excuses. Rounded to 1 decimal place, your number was 3.0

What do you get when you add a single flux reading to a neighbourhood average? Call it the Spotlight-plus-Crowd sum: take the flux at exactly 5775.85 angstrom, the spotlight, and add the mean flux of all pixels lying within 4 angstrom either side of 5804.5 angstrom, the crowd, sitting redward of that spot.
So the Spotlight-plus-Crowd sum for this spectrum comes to 28.6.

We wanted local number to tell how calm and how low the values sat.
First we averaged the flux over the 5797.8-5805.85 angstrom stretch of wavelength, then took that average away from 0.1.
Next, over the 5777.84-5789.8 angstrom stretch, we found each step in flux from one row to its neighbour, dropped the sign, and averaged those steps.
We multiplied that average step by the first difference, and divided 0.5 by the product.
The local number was -0.0081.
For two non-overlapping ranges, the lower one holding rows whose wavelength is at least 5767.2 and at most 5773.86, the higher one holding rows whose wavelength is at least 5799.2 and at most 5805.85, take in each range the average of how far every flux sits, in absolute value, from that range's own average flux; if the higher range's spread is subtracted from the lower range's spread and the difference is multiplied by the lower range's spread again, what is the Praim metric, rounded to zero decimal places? -4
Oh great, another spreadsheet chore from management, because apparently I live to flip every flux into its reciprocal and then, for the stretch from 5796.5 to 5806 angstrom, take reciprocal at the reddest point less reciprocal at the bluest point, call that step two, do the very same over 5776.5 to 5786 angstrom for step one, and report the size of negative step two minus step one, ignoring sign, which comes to 0.07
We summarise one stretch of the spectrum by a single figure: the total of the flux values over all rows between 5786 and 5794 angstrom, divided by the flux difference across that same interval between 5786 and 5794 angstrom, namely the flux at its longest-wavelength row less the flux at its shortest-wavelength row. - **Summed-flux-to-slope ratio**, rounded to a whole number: 29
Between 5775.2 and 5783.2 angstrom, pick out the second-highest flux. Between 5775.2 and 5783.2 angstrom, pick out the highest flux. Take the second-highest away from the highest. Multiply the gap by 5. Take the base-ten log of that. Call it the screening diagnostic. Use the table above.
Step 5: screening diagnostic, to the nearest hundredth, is -0.30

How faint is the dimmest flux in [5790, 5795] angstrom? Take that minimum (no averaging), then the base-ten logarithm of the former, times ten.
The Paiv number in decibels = 12.7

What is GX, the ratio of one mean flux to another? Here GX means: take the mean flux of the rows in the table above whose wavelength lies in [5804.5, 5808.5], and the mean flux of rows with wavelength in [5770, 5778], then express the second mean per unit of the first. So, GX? 1.6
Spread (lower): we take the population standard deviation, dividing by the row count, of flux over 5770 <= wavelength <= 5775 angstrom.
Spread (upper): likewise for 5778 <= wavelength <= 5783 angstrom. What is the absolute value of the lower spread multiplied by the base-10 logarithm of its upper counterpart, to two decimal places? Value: 0.77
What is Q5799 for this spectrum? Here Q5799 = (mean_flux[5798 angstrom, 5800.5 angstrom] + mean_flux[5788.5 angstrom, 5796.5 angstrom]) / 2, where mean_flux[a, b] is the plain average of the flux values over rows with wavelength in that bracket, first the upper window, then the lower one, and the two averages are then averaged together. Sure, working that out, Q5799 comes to 19.6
